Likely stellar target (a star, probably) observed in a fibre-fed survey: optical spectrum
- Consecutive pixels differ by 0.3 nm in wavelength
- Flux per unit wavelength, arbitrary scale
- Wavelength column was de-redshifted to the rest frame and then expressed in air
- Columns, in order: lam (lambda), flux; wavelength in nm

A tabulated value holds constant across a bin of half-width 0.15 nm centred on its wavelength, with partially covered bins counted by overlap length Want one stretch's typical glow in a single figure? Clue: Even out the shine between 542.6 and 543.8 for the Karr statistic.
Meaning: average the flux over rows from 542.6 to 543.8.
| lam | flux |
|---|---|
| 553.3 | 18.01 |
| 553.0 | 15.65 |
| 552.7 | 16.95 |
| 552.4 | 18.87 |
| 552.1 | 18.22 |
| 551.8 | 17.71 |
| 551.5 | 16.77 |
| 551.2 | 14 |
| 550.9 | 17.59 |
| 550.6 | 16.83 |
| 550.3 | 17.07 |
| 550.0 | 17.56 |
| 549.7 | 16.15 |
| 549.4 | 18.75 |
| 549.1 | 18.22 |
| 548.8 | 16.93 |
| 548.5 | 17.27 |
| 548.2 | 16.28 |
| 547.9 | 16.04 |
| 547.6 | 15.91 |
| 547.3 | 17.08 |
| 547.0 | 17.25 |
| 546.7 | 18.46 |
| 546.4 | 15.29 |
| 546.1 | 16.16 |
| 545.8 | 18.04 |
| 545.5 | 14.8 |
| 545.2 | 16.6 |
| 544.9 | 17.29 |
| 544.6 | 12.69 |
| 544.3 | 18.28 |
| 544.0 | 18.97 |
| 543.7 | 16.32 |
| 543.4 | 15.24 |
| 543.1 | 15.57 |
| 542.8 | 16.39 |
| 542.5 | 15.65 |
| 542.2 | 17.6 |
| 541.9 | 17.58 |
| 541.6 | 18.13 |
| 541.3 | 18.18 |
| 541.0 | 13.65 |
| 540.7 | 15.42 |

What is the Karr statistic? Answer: 15.9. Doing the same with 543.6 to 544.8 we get 16.6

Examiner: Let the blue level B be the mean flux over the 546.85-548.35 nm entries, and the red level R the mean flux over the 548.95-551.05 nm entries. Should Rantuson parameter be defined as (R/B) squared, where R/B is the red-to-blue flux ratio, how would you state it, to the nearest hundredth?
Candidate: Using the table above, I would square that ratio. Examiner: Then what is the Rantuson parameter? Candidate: 1.12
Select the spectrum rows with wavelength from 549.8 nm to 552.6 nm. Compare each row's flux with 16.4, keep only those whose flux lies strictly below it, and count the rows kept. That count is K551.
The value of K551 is 1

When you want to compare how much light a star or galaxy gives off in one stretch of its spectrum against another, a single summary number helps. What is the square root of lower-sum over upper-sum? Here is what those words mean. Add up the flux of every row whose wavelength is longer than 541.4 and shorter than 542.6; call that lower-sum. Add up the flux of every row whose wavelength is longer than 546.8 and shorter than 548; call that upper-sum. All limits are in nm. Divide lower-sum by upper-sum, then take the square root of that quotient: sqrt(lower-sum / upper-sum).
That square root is 1.02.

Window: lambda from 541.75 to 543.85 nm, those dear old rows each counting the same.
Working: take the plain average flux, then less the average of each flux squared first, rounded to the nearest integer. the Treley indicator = -251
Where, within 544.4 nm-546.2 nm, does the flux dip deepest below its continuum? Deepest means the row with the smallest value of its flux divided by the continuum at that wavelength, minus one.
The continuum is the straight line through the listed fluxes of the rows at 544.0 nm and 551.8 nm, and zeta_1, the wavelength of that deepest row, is 544.6 nm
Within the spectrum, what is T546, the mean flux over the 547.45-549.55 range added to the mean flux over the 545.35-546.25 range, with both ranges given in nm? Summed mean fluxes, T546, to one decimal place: 33.4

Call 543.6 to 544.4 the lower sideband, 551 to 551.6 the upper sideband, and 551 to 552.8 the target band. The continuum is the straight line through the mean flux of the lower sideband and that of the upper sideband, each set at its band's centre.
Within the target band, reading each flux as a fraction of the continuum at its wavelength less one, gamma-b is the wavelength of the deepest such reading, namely 551.2 nm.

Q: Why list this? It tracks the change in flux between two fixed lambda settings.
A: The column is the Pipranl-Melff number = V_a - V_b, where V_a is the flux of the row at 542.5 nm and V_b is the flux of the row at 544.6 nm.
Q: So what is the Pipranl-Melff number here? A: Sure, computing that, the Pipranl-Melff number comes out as 3.0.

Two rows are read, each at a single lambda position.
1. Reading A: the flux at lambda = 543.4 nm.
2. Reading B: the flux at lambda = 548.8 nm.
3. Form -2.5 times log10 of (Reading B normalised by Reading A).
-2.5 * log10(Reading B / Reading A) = -0.11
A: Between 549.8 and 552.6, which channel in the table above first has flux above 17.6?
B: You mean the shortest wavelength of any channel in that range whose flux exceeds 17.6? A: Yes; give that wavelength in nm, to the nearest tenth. 551.8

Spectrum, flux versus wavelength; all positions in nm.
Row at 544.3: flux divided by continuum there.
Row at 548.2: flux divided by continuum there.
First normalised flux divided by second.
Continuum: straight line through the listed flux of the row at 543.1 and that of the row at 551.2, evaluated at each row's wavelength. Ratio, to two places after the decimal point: 1.07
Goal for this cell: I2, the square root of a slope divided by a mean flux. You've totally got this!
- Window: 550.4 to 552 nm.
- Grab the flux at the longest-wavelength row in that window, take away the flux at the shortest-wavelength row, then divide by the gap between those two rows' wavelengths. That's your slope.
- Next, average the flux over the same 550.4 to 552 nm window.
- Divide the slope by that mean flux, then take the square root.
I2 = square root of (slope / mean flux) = 0.21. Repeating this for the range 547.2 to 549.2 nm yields 0.19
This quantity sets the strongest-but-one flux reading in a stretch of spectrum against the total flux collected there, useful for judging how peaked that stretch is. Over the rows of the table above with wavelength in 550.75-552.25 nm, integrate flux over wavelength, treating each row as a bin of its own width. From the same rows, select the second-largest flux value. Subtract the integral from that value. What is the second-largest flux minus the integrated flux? -7.58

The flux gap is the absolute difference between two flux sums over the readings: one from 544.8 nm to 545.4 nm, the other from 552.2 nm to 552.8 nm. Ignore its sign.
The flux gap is 1.9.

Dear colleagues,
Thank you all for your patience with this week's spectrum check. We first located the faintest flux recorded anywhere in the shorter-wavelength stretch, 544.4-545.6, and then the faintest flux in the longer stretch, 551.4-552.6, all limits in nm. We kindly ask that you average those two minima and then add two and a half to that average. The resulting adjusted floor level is 17.2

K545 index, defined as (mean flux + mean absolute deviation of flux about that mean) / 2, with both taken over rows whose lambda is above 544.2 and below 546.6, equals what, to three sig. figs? 8.78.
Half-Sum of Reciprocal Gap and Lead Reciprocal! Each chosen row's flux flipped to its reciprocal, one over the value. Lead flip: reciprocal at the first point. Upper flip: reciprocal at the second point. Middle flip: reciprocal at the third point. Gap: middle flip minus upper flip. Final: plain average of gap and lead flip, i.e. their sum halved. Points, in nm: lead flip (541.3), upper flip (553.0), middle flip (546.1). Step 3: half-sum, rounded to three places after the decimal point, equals 0.026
